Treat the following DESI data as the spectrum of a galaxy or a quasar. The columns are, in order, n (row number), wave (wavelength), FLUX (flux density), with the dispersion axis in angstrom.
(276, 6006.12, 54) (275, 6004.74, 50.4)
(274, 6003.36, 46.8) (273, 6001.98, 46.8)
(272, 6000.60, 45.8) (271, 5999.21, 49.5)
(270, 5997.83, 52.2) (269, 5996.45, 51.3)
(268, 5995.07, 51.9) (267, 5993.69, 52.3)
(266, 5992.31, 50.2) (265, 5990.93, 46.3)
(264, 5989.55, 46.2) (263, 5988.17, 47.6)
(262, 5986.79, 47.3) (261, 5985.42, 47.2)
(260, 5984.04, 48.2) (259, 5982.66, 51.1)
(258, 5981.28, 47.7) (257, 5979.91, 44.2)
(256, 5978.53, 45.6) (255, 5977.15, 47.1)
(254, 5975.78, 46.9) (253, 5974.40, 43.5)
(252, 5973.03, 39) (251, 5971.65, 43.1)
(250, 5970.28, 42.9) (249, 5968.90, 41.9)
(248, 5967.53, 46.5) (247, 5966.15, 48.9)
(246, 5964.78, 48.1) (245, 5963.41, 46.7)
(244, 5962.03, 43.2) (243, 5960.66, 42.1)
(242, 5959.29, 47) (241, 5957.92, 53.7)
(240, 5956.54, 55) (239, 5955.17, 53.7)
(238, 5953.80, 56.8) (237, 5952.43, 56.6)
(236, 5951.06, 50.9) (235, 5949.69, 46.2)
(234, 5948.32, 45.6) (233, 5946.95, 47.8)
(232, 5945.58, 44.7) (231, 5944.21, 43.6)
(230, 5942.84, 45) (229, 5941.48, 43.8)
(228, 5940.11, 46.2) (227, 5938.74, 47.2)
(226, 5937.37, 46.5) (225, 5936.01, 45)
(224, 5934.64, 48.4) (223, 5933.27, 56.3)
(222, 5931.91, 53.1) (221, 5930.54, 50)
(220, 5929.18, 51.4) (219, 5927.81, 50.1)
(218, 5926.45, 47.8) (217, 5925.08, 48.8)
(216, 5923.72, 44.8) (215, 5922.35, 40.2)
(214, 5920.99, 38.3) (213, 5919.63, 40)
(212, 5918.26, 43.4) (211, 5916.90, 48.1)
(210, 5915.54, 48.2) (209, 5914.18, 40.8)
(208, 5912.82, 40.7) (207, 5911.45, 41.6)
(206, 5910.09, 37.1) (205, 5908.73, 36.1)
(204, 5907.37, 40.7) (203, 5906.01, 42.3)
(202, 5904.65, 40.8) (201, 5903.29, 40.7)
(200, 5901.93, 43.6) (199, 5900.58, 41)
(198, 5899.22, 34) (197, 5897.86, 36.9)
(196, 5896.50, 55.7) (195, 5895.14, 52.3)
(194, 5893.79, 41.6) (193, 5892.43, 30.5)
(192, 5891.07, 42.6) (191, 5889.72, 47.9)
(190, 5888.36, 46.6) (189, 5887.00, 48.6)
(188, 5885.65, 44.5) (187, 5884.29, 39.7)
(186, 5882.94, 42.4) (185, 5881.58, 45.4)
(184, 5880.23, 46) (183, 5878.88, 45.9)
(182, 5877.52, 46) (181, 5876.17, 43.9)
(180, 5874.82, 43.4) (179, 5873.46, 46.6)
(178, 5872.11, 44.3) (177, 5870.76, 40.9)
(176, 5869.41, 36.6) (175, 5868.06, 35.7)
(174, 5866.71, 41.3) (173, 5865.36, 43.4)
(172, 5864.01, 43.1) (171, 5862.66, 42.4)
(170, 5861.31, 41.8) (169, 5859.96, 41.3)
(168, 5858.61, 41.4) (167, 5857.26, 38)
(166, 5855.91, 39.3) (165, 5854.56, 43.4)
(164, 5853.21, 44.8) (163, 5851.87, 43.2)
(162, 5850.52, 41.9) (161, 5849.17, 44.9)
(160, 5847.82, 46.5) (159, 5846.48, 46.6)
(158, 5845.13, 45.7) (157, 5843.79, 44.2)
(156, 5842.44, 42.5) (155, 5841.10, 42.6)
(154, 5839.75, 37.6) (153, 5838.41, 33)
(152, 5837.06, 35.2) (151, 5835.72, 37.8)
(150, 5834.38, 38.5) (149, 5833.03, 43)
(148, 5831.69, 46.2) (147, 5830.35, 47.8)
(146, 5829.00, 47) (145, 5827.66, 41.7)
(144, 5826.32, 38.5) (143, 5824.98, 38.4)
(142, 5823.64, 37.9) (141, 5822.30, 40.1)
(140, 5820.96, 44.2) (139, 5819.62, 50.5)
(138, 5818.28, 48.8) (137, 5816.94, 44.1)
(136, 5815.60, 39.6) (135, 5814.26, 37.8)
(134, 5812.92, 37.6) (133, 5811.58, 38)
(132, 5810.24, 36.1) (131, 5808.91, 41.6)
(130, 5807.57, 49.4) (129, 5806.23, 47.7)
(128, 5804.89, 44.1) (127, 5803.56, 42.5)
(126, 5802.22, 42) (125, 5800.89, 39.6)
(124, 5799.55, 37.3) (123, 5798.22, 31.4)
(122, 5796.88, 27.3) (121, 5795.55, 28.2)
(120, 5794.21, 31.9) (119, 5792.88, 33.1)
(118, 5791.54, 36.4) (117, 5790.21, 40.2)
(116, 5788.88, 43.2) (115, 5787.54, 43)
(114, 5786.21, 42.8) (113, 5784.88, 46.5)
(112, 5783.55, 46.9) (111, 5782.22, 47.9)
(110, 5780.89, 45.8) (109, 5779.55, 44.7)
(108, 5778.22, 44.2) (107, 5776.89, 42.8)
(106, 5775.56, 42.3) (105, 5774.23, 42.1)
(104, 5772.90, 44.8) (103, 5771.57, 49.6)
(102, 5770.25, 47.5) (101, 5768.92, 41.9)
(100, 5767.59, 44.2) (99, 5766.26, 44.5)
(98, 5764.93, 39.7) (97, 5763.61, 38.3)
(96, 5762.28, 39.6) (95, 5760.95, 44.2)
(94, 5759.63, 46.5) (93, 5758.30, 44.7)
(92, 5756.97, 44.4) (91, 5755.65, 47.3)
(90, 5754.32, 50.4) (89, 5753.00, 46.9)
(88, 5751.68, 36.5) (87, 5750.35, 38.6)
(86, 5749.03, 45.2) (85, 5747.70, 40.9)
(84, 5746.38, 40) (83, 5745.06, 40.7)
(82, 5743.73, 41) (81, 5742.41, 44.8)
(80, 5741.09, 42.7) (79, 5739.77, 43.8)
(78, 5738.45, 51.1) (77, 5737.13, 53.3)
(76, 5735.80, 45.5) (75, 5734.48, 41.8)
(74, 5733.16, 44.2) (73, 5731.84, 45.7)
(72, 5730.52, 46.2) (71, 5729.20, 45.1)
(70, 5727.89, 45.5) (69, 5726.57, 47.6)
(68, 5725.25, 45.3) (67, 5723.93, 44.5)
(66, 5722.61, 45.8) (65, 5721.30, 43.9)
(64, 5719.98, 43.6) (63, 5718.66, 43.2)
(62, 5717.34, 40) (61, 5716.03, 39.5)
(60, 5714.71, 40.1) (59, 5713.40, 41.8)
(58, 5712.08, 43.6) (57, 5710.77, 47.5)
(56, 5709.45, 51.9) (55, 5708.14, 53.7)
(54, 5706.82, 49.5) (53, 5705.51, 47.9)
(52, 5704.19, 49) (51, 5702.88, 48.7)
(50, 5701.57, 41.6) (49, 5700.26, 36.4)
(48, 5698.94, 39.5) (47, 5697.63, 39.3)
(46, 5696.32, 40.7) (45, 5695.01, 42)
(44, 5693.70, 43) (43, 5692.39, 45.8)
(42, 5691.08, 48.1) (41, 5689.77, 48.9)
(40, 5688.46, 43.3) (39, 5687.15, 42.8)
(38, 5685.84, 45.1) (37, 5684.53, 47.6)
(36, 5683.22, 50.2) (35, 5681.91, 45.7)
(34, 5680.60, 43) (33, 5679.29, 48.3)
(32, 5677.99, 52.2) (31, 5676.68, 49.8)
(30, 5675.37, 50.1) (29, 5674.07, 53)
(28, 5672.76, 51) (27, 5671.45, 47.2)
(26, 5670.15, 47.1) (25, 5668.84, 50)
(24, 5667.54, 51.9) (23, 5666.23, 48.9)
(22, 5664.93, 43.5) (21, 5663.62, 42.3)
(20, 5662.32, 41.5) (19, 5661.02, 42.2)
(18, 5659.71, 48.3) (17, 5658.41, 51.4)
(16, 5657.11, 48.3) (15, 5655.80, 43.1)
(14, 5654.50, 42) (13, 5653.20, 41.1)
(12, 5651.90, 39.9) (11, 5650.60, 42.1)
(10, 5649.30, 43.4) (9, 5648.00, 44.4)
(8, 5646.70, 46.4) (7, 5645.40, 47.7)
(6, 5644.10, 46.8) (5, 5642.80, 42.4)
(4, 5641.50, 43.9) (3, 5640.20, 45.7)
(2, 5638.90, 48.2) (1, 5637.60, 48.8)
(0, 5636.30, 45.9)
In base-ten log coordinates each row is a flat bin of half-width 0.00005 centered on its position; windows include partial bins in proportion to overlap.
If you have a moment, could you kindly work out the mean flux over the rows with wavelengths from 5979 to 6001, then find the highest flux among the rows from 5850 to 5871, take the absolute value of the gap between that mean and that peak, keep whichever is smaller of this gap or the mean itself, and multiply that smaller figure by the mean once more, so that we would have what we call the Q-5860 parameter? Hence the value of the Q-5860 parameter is 189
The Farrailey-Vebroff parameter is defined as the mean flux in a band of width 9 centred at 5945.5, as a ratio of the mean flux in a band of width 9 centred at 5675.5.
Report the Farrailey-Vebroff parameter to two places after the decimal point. 0.90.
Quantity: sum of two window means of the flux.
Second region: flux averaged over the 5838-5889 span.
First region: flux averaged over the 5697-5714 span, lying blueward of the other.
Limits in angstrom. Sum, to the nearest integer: 88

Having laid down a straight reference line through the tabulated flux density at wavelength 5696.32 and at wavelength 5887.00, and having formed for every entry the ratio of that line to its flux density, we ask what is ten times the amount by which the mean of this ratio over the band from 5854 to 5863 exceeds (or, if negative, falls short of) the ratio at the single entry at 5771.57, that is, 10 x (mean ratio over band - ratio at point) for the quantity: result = 2.7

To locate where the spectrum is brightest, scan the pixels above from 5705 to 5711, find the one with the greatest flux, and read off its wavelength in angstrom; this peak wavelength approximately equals 5708.14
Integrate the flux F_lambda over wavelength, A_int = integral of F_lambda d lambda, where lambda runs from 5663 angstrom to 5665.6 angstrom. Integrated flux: 112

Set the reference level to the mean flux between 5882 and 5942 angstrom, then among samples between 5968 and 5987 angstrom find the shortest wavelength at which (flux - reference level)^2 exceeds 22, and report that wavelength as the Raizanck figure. 5973.03 angstrom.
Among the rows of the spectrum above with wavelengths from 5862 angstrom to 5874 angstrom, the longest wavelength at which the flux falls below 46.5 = 5872.11 angstrom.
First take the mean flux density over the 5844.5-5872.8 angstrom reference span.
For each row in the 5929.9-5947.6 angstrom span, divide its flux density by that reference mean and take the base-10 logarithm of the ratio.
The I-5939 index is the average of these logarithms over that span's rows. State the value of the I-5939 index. 0.05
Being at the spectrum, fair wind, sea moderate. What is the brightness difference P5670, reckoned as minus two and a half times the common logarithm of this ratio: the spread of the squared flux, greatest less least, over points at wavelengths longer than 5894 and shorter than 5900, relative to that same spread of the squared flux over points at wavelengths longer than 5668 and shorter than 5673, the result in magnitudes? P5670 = -1.8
